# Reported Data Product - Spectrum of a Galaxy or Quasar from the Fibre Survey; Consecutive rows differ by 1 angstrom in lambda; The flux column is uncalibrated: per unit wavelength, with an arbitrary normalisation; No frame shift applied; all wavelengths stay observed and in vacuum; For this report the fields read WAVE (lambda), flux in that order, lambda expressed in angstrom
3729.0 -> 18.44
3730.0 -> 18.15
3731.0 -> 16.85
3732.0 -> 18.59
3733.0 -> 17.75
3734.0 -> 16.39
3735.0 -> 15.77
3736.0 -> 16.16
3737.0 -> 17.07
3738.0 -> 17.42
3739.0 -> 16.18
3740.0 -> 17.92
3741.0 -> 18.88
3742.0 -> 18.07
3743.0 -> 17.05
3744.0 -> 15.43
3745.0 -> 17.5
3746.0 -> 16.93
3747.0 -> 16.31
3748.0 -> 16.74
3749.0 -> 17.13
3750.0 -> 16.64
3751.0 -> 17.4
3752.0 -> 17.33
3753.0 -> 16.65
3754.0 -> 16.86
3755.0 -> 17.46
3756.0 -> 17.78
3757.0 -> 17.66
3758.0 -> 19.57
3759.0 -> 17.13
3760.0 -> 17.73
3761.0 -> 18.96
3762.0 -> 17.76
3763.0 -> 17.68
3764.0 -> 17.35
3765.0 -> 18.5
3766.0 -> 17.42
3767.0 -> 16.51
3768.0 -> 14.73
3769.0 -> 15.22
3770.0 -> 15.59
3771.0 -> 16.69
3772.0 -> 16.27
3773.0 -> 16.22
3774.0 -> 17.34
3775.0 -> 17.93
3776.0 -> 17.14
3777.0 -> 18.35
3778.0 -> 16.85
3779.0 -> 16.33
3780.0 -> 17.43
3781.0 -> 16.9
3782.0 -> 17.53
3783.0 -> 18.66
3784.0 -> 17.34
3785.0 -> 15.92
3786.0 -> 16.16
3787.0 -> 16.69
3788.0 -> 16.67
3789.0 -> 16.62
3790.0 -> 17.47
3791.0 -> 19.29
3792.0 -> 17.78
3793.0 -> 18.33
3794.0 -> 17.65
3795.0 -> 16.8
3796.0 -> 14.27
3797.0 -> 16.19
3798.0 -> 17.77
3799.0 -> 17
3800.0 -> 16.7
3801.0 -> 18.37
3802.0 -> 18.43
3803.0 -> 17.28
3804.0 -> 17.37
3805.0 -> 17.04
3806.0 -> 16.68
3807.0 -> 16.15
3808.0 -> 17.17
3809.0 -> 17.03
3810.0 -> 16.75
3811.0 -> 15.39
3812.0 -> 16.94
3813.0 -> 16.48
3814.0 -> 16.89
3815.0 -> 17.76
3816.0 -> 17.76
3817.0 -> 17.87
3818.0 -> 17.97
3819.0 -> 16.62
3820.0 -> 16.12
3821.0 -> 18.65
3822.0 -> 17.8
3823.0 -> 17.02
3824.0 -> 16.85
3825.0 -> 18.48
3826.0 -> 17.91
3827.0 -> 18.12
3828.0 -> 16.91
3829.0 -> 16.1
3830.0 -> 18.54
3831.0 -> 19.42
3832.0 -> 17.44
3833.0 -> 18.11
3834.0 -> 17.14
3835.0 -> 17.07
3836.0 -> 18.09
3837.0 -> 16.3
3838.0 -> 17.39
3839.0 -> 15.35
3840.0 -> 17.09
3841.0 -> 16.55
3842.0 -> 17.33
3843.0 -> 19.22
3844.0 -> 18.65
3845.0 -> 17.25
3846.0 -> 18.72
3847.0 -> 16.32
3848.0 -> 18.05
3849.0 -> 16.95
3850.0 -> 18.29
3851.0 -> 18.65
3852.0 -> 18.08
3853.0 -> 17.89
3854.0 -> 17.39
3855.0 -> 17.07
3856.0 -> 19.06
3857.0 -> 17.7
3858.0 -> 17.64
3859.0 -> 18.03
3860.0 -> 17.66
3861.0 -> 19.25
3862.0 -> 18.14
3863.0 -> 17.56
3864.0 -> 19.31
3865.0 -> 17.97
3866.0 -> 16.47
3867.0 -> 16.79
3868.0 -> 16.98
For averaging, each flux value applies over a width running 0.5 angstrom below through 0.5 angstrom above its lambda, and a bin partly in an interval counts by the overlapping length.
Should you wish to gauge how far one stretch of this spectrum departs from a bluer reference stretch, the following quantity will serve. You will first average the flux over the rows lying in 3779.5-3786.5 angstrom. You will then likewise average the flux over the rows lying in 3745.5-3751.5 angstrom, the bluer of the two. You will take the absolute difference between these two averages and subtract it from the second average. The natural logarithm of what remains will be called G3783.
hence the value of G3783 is 2.81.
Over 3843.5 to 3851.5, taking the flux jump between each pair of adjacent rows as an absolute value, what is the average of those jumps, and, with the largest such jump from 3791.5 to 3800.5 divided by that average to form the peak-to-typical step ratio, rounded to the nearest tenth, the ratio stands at 1.8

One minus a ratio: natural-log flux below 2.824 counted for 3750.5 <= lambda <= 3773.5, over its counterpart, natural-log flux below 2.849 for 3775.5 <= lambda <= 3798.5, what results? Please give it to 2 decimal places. 0.33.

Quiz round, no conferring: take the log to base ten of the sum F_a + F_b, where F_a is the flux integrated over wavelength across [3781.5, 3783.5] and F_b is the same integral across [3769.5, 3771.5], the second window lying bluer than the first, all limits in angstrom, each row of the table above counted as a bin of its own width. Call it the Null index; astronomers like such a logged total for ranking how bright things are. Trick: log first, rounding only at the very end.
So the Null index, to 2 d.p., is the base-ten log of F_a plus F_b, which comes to 1.84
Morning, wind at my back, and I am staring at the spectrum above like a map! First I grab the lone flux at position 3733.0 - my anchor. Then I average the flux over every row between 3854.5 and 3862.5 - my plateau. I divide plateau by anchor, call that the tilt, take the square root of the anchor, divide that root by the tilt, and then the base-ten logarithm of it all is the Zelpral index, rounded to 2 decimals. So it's 0.62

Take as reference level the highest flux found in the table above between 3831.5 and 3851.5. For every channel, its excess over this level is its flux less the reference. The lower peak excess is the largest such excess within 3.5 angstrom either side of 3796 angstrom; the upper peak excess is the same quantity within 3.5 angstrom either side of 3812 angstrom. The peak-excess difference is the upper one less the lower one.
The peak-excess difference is -0.6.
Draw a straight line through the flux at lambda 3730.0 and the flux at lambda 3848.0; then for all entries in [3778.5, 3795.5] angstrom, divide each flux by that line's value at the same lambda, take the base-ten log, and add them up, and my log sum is -0.36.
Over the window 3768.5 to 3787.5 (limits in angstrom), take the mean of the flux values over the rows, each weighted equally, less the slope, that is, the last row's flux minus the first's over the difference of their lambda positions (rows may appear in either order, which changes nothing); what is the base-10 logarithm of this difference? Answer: 1.23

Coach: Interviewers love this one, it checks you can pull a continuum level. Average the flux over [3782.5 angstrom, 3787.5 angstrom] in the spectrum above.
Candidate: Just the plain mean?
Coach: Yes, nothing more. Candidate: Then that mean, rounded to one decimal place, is 17.0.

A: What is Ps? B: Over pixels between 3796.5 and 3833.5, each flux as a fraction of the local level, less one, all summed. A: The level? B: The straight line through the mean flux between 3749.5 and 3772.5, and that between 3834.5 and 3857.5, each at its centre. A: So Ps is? -0.2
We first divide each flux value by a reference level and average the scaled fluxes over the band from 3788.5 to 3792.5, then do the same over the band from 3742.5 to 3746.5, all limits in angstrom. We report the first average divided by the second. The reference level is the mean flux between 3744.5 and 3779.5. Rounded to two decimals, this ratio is 1.06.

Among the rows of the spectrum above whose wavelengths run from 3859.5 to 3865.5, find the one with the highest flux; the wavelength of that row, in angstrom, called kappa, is 3864.0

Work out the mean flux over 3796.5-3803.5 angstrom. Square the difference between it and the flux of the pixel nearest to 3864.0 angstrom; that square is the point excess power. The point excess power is 3.7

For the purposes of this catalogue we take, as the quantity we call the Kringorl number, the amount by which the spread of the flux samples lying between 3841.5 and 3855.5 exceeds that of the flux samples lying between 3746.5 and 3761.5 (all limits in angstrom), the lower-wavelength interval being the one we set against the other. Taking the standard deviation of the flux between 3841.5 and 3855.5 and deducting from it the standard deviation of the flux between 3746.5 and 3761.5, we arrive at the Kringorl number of -0.05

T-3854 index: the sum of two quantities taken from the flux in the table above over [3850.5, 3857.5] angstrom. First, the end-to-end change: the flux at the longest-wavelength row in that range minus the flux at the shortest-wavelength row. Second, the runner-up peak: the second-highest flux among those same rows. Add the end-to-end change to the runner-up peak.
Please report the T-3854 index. 17.7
